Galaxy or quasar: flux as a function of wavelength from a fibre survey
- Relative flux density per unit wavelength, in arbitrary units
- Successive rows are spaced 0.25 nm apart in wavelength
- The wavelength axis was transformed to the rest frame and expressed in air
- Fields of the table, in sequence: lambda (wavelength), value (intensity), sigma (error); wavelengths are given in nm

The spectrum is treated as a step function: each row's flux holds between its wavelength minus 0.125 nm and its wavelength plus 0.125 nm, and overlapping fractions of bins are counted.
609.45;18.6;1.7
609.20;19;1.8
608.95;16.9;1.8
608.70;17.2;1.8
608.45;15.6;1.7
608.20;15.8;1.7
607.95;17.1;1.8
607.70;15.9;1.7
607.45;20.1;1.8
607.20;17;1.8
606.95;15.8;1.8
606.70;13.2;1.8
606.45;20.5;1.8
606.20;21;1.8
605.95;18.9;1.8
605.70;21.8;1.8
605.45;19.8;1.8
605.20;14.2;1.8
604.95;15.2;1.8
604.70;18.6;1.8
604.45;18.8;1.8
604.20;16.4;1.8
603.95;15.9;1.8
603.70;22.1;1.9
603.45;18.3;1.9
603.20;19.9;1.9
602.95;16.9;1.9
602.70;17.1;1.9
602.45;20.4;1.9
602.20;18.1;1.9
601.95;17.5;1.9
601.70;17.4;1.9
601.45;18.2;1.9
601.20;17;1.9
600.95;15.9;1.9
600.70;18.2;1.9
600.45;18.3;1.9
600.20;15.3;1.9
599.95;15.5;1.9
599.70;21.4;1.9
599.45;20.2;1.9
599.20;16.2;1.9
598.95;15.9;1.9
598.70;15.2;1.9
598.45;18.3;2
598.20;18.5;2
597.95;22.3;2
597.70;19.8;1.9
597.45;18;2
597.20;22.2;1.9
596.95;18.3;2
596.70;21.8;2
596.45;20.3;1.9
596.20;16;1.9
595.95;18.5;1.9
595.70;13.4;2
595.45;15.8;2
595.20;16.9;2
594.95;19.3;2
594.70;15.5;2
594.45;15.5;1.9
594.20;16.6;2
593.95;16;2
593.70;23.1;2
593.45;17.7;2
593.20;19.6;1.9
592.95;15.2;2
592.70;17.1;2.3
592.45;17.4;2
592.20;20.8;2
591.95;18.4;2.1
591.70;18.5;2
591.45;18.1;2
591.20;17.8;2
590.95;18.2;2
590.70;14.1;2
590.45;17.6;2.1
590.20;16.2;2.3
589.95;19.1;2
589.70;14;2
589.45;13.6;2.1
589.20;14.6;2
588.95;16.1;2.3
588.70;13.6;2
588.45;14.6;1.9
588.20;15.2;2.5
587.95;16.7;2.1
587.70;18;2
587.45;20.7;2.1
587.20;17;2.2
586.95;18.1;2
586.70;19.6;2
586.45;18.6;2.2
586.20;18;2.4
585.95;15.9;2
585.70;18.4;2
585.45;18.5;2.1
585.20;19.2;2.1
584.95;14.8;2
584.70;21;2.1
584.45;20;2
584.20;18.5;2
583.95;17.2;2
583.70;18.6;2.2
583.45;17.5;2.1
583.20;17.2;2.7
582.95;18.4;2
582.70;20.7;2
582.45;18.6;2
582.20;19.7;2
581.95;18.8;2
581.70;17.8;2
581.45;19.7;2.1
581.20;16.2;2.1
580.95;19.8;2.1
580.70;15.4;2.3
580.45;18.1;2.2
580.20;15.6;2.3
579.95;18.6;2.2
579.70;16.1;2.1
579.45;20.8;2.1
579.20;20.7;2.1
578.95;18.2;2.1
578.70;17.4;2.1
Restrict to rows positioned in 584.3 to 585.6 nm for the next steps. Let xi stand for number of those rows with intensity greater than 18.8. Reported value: 3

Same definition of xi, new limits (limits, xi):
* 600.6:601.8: 0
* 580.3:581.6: 2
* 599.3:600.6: 2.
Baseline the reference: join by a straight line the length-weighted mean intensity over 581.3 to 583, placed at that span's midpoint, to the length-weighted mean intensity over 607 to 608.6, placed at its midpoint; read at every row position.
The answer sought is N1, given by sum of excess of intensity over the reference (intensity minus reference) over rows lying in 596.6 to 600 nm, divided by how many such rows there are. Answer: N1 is 1.1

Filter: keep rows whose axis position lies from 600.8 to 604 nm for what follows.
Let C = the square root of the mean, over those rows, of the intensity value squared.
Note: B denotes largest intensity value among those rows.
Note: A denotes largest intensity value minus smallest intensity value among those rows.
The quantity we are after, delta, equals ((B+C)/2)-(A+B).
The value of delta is -8.2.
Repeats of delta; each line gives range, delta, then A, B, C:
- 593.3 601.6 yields -12.2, 9.7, 23.1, 18.1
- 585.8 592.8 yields -9.0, 7.2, 20.8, 17.2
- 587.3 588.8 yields -9.1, 7.1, 20.7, 16.6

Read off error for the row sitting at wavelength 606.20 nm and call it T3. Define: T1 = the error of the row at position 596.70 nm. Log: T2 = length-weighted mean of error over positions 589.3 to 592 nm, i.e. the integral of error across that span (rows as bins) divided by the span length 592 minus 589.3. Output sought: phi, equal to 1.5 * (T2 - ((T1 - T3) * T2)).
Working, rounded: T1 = 2.00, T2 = 2.05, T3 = 1.80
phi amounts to 2.5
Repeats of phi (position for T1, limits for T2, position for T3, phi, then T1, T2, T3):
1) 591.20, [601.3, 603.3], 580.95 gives 3.1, 2.00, 1.90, 2.10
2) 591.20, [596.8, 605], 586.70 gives 2.9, 2.00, 1.90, 2.00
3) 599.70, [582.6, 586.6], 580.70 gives 4.4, 1.90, 2.12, 2.30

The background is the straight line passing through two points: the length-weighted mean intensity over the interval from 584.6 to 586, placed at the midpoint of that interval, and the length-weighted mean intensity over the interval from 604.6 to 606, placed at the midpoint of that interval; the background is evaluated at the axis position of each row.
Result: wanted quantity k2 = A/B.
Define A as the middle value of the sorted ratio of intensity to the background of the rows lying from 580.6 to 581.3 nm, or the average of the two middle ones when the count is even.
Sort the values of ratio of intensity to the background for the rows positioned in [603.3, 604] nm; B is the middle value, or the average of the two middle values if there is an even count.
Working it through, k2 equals 0.89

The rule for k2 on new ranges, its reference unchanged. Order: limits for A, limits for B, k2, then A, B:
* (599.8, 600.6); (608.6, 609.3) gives 0.90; 0.86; 0.95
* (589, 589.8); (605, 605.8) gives 0.71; 0.78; 1.10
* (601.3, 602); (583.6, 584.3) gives 0.95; 0.97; 1.03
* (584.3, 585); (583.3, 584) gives 1.14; 1.11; 0.97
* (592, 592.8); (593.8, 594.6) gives 1.09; 0.97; 0.89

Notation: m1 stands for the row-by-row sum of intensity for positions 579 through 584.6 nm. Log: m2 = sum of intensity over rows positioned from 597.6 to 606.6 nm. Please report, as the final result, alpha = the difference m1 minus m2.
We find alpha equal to -251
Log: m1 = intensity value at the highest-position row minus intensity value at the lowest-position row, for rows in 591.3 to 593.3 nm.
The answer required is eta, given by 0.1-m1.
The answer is -1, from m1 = 1.5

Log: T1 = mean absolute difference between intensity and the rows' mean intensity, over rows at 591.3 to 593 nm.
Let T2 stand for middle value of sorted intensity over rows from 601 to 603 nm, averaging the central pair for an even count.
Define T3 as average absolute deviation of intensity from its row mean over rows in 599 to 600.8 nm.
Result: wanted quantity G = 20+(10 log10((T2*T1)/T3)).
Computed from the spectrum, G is 30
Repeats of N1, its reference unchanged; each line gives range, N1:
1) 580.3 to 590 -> -1.2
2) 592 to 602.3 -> 0.1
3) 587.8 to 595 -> -1.4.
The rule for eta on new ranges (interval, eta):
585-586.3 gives 1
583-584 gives 0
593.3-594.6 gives 2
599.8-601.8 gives -2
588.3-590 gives -4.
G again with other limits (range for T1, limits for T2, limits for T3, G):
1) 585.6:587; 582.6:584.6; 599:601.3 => 29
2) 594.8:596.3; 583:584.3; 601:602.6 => 35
